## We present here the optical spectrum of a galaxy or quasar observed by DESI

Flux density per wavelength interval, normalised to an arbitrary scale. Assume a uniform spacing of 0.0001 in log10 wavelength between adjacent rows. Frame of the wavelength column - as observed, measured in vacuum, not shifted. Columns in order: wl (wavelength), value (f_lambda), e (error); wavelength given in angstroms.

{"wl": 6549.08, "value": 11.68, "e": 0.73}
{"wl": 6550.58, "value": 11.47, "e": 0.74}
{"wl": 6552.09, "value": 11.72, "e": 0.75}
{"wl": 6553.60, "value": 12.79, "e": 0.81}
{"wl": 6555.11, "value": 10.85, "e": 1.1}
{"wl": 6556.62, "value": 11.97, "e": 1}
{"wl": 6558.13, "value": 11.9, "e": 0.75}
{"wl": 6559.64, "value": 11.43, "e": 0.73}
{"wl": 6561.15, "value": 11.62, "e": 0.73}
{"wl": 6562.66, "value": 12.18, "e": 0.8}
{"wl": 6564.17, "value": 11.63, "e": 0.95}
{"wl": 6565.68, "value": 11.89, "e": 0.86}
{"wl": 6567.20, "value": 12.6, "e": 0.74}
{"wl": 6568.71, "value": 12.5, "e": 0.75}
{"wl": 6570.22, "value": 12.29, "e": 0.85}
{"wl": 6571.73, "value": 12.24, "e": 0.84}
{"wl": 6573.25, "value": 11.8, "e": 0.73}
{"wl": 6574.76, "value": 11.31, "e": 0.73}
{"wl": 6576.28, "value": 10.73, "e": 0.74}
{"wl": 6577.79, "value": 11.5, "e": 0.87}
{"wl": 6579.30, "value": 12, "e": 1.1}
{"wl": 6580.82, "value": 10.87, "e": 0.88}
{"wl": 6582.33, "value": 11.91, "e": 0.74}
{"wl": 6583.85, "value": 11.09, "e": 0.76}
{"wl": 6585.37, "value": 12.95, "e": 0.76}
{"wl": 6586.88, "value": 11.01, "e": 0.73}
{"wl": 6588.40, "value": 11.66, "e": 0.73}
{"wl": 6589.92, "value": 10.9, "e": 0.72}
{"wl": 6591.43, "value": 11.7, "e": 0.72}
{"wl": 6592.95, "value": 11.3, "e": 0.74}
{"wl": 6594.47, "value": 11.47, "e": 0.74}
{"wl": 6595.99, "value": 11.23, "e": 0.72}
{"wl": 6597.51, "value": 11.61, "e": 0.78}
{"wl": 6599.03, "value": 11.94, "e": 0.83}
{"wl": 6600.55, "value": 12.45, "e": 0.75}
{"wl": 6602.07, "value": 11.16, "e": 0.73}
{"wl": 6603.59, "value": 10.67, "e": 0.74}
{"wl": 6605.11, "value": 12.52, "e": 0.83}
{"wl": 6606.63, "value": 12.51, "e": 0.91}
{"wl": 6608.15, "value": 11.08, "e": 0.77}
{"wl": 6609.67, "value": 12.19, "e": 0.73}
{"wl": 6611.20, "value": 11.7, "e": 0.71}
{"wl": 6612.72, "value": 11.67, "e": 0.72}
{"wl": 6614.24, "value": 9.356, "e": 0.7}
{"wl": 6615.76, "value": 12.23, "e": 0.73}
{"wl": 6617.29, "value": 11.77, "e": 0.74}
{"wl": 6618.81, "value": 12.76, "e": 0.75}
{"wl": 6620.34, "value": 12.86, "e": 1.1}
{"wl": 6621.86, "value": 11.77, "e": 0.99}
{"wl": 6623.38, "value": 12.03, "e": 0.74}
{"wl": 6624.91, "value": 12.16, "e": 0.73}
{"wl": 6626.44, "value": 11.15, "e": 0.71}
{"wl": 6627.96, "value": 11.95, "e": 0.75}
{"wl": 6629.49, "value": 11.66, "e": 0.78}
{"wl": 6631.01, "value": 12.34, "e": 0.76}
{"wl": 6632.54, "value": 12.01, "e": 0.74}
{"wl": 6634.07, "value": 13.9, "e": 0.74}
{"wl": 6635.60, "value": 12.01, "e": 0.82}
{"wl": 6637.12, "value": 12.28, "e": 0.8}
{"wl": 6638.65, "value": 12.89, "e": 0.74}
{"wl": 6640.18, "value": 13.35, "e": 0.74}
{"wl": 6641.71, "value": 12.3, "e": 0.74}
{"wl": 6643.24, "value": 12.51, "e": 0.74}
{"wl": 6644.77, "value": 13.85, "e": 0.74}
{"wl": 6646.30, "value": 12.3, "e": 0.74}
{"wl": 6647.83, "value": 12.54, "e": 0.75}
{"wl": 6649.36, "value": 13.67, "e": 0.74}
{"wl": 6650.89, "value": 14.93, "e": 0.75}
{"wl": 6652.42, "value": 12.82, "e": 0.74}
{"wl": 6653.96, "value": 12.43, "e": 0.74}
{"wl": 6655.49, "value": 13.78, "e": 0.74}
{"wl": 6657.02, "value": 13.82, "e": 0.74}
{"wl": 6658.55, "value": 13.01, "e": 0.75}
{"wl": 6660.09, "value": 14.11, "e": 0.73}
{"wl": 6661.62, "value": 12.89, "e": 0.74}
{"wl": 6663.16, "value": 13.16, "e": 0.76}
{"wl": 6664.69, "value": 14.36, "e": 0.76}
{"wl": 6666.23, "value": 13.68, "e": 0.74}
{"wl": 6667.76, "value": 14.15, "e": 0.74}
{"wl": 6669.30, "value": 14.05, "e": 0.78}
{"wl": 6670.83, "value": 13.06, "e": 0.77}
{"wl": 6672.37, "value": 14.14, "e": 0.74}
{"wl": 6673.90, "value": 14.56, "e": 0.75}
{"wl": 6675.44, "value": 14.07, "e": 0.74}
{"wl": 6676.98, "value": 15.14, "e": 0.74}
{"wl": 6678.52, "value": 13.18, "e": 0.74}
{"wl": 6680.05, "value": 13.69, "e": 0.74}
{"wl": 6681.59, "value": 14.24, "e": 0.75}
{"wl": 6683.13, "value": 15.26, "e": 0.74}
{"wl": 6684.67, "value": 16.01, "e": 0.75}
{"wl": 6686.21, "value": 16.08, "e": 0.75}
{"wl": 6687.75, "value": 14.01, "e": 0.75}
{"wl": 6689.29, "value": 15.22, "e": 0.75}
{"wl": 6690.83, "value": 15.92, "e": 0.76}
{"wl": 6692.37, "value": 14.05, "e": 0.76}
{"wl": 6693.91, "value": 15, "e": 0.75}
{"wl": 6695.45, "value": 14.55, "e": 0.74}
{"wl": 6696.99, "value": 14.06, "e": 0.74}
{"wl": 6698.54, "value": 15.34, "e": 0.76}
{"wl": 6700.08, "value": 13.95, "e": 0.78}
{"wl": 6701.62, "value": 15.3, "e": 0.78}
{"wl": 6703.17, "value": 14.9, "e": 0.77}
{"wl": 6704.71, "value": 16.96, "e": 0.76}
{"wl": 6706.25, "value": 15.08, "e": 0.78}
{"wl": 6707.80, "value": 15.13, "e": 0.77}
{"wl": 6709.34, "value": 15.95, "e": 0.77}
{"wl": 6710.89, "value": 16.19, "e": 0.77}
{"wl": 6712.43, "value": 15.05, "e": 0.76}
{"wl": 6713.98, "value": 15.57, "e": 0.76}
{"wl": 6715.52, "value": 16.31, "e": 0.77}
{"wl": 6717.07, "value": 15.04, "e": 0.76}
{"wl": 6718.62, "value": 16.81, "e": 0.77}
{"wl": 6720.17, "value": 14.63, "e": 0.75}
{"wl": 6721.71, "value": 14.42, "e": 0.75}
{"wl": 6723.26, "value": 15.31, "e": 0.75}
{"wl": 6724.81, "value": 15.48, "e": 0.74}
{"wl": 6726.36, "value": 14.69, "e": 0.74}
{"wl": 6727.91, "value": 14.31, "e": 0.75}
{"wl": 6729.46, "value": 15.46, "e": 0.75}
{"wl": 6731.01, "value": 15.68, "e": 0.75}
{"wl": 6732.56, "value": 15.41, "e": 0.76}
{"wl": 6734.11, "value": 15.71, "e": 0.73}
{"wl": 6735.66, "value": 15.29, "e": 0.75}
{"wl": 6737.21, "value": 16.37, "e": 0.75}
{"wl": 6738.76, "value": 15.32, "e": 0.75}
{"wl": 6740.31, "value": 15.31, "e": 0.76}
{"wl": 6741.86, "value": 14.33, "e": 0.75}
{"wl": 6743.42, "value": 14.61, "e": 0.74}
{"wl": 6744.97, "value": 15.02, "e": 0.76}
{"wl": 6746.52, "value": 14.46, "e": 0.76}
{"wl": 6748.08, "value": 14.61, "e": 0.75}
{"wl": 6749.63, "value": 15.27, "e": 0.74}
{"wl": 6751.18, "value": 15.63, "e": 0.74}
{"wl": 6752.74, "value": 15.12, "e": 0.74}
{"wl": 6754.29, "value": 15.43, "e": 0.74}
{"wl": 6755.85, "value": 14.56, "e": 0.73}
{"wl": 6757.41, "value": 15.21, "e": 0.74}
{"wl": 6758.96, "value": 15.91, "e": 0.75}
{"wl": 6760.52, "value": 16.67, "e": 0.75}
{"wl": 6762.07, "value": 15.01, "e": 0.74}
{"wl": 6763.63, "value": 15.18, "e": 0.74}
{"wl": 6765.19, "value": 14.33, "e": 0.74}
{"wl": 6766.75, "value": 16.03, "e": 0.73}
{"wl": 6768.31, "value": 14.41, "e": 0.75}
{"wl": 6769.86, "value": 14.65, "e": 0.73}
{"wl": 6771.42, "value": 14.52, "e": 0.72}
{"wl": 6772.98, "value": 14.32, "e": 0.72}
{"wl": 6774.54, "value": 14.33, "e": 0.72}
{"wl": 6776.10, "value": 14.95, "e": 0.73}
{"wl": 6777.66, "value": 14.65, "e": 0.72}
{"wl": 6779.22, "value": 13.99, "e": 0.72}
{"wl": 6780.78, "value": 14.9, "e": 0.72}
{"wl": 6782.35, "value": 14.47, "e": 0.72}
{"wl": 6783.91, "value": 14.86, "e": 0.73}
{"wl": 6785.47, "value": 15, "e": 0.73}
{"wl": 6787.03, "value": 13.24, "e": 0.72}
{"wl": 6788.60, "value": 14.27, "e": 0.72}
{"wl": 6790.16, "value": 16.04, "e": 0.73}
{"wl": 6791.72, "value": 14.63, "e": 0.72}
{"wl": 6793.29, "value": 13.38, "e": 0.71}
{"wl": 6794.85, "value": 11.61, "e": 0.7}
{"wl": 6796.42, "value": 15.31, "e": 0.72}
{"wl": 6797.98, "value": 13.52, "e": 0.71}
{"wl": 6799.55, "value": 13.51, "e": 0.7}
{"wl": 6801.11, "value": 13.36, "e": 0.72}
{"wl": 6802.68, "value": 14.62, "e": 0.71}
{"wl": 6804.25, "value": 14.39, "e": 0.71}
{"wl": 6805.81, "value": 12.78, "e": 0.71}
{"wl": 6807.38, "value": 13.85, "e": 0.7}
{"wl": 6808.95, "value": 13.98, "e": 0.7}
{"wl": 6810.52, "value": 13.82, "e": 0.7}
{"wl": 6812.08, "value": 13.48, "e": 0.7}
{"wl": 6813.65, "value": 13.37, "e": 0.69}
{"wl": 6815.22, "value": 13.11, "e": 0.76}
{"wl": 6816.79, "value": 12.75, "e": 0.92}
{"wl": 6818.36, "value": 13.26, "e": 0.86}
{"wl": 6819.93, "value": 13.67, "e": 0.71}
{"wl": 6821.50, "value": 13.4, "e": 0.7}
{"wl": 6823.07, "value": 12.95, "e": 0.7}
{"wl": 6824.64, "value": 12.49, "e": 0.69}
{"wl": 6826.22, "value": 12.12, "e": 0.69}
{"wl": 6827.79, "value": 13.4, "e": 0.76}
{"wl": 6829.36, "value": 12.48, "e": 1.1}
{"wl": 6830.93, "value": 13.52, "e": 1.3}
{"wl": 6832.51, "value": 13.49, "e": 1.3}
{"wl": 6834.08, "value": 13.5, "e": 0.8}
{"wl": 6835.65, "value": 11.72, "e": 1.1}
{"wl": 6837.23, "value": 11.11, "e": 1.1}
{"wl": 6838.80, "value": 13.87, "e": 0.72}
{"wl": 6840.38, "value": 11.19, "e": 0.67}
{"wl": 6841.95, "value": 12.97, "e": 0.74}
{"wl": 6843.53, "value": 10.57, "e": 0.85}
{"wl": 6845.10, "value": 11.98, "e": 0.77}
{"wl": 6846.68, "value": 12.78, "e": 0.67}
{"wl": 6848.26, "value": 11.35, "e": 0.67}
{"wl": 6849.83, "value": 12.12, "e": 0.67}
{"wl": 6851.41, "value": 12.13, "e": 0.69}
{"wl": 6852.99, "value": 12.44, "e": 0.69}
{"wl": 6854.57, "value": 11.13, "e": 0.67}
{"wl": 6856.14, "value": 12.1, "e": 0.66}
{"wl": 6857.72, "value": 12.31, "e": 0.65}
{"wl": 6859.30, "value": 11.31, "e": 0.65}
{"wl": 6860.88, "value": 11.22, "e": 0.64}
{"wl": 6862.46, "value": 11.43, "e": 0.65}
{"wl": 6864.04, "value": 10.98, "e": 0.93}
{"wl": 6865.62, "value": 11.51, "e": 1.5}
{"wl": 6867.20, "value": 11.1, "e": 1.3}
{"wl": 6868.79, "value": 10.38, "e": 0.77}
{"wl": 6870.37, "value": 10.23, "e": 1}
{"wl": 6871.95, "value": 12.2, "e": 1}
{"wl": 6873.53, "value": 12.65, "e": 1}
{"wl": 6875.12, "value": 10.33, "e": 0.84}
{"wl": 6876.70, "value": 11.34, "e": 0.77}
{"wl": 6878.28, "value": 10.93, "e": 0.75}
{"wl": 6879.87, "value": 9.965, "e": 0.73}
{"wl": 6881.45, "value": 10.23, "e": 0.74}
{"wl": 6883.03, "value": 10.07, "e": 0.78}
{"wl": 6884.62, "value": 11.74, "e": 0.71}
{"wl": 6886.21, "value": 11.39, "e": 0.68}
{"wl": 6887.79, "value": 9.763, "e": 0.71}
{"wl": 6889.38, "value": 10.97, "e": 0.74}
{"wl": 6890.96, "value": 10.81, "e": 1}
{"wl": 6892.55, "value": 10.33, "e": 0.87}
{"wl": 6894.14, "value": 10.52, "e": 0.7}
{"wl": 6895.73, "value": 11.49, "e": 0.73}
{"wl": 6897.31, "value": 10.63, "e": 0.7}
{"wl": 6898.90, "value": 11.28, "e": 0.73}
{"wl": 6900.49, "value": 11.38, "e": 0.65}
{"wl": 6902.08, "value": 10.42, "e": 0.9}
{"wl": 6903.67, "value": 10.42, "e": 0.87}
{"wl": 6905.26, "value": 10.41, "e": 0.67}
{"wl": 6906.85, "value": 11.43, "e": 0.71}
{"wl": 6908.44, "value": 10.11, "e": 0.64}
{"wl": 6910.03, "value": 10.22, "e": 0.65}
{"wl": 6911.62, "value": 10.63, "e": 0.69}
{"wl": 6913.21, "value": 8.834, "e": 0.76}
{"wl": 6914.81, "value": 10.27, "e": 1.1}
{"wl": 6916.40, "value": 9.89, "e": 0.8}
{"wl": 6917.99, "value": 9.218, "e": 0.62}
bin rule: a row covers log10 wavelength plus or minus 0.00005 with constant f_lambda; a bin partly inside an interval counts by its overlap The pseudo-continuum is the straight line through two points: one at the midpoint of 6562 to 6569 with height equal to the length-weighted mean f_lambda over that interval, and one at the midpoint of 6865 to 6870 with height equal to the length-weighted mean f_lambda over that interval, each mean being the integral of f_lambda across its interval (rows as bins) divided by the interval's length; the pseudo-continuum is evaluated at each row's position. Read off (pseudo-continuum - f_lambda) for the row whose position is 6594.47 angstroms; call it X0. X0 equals 0.5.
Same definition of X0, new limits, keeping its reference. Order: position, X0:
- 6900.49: -0.6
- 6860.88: -0.3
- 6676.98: -3.5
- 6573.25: 0.3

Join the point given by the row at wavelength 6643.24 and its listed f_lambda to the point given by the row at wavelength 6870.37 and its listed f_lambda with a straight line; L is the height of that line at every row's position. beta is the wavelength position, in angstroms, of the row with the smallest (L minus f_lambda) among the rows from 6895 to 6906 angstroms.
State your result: 6895.73 angstroms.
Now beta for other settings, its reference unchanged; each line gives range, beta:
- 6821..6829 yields 6827.79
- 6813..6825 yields 6819.93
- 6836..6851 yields 6838.80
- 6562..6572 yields 6567.20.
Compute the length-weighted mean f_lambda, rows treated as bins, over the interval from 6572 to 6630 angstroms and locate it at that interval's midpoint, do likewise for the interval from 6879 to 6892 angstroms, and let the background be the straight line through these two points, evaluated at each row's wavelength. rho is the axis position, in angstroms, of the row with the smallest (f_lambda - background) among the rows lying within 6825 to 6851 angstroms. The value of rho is 6843.53 angstroms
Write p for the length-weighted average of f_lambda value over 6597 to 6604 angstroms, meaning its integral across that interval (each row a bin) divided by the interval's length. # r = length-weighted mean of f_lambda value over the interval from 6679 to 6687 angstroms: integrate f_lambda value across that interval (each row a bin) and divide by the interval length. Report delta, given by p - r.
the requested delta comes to -3.4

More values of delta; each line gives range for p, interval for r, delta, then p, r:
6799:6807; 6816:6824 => 0.6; 13.7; 13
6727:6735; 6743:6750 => 0.5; 15.3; 15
